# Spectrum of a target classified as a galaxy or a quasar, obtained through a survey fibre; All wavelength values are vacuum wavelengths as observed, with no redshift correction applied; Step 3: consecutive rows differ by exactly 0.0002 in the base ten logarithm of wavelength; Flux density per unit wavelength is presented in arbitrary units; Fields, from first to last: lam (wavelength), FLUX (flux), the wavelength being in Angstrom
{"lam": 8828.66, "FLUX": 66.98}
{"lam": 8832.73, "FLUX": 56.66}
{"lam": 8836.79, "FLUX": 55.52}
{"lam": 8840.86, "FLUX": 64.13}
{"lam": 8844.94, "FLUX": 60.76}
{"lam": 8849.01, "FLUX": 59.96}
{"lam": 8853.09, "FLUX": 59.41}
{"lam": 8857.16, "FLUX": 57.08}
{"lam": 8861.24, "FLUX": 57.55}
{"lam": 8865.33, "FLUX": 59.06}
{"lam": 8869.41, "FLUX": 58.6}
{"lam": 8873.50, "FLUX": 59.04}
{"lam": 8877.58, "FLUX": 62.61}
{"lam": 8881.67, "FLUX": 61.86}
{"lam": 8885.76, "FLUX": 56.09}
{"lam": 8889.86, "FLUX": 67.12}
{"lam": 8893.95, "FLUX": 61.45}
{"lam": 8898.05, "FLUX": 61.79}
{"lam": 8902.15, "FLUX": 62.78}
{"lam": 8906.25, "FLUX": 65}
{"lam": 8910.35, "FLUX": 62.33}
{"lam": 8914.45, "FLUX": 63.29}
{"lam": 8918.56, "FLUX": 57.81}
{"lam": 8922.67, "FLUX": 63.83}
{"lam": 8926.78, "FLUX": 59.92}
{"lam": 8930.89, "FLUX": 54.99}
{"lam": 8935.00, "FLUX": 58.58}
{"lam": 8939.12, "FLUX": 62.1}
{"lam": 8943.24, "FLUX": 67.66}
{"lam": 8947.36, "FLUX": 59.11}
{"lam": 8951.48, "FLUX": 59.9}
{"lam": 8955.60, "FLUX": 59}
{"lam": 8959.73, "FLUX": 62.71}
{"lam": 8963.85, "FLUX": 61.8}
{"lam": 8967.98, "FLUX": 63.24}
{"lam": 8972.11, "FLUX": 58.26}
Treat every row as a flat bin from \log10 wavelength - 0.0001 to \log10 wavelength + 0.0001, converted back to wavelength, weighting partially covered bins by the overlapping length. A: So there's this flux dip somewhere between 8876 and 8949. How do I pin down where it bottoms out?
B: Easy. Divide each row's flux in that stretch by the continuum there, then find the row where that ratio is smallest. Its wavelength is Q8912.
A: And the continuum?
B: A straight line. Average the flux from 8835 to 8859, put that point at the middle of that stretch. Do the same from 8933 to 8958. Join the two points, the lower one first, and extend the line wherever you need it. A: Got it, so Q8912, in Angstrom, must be 8930.89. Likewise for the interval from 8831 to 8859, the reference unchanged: 8836.79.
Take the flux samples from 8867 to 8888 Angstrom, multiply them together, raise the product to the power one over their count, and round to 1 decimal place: 59.6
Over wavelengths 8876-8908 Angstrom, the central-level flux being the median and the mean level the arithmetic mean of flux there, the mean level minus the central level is 0.1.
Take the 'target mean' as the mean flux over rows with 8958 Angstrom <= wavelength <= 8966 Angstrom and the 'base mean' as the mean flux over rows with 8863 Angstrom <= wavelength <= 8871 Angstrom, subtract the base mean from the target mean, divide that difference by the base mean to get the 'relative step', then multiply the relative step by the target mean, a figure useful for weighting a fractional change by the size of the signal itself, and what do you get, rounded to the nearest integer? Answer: 4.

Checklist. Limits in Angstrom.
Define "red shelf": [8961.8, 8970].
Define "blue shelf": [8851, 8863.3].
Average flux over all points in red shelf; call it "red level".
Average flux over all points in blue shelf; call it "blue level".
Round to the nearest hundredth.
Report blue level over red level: 0.93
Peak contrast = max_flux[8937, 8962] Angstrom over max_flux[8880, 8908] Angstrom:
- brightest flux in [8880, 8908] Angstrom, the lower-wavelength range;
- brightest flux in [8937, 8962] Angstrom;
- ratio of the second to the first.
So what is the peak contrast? 1.01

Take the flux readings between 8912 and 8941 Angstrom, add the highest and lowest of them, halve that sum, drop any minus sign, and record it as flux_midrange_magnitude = 59.4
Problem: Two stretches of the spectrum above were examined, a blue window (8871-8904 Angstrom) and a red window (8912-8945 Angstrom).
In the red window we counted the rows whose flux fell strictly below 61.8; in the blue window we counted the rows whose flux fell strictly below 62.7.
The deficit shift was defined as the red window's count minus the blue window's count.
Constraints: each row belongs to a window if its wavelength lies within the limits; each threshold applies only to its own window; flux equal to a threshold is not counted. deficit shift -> -2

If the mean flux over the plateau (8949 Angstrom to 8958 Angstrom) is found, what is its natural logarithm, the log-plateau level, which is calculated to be 4.09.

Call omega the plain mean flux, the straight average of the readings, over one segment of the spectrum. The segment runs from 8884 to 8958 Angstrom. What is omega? 61.3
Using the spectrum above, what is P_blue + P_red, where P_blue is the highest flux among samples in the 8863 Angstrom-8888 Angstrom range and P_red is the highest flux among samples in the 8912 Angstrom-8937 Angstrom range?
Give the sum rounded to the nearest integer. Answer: 126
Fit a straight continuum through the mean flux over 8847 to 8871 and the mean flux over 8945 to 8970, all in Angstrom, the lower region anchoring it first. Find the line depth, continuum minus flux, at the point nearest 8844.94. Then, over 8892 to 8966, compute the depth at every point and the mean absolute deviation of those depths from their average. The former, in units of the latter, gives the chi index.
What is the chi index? -1.0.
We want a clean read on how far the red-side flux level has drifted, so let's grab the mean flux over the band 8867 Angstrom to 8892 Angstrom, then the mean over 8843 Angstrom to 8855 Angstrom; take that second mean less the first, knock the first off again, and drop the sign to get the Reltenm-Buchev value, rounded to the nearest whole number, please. 62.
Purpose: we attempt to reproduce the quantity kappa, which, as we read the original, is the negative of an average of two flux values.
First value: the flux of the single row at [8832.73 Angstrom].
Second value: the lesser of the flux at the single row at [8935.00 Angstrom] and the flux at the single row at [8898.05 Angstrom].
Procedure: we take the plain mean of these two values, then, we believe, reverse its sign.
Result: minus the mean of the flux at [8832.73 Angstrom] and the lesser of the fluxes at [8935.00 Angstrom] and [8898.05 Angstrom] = -57.6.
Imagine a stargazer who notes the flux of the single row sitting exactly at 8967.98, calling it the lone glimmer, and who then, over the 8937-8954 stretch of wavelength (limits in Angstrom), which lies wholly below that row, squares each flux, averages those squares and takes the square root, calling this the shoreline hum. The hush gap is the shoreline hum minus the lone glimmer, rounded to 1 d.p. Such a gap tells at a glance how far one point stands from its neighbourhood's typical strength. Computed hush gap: -1.0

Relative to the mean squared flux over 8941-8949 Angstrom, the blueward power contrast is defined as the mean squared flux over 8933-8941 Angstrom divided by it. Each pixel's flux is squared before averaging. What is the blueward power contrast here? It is 0.90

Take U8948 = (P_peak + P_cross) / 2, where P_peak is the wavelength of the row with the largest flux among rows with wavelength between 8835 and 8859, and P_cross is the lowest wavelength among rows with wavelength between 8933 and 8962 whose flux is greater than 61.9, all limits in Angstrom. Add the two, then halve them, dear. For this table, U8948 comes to 8890.0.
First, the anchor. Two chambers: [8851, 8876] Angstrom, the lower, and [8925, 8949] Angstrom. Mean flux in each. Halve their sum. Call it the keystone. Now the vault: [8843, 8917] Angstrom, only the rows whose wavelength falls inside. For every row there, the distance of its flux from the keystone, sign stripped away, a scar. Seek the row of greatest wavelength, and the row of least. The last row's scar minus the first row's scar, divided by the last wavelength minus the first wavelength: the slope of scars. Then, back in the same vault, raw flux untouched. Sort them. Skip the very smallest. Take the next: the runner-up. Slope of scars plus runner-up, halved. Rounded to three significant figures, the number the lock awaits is 28.6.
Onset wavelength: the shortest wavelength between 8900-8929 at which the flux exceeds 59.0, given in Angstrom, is 8902.15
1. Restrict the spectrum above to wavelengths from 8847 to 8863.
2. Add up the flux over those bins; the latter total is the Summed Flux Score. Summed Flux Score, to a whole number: 234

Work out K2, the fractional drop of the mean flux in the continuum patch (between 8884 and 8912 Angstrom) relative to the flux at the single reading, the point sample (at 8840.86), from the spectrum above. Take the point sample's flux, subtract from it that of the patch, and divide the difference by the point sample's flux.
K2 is 0.03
